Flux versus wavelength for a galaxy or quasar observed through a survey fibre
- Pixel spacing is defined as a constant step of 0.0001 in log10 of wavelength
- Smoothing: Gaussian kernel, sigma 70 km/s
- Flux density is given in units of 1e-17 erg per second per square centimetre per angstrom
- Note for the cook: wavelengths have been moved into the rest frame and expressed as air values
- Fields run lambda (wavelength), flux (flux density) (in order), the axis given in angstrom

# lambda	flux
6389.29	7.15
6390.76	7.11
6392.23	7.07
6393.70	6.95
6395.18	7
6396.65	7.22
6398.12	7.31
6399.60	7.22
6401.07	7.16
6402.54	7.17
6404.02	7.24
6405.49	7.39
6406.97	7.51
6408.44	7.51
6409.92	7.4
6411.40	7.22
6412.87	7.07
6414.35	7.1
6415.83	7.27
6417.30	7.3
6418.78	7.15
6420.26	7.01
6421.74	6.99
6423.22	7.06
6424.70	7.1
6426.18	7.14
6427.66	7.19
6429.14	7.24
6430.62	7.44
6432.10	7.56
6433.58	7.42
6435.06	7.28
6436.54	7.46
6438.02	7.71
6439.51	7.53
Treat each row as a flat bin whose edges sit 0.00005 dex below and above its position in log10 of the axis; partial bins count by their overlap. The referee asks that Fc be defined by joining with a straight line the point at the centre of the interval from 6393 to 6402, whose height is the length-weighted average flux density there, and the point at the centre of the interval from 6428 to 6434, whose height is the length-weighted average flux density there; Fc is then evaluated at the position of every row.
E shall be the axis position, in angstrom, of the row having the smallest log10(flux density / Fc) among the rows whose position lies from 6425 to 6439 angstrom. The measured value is 6426.18 angstrom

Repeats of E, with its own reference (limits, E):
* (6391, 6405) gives 6393.70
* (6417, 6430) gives 6421.74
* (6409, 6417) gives 6412.87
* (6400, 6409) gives 6402.54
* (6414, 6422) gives 6421.74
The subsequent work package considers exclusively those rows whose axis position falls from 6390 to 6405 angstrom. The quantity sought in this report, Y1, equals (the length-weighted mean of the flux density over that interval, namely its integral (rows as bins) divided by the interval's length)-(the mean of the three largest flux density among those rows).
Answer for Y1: -0.106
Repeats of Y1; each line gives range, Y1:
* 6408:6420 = -0.170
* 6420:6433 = -0.212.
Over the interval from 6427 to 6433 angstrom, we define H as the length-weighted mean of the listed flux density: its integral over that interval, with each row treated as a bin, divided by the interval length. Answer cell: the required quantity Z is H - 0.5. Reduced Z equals 6.9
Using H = 7.4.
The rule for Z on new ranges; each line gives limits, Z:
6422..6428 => 6.6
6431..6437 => 6.9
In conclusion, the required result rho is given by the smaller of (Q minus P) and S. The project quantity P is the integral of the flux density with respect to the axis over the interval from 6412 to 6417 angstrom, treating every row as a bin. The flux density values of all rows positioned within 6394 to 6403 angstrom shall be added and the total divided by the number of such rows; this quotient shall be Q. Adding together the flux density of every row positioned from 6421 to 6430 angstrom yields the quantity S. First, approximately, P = 36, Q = 7.18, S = 43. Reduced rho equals -29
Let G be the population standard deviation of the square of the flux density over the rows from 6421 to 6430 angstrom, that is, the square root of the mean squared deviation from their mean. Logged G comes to 1.2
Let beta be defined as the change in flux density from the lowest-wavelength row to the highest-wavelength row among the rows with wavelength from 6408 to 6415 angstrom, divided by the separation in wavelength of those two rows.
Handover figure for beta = -0.069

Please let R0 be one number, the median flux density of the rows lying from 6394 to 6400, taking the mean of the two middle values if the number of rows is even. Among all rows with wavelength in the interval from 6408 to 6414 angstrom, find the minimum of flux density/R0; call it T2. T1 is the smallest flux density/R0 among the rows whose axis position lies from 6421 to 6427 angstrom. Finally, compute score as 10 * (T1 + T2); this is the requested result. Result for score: 19.5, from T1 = 0.968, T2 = 0.98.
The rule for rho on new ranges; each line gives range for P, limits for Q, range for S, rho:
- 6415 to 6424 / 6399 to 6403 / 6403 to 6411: -57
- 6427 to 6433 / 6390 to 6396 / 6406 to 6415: -37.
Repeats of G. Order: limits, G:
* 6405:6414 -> 2.3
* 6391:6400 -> 1.9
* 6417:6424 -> 1.6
